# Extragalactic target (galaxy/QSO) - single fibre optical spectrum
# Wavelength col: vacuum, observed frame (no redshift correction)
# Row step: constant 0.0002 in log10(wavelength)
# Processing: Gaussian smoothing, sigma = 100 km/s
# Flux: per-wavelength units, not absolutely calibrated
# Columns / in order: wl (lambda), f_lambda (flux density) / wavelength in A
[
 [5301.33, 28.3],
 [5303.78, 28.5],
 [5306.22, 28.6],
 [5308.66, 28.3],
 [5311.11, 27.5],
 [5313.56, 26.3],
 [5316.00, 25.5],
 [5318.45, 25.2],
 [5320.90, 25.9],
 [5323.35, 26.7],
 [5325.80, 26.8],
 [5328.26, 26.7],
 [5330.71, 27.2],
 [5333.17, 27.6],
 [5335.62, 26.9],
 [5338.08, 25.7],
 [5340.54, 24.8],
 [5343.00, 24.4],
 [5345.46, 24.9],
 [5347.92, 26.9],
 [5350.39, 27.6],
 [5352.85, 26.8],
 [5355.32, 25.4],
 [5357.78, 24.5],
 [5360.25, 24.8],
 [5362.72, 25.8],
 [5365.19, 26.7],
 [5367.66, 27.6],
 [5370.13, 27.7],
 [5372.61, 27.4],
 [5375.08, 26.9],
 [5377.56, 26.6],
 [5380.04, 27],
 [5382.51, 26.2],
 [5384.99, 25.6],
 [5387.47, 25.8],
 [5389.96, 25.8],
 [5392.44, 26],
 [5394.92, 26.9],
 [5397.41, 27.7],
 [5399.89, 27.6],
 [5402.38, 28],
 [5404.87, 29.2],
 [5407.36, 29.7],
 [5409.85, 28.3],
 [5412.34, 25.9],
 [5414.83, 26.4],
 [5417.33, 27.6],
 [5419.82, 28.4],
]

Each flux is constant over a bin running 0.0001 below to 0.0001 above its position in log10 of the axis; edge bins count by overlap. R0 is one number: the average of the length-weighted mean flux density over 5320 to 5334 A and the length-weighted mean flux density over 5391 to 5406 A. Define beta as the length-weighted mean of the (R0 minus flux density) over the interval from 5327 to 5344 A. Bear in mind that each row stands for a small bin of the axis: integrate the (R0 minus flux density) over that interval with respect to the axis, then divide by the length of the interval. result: 0.96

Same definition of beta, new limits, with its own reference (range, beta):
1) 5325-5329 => 0.42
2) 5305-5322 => 0.41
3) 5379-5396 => 1.00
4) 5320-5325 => 0.80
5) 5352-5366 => 1.57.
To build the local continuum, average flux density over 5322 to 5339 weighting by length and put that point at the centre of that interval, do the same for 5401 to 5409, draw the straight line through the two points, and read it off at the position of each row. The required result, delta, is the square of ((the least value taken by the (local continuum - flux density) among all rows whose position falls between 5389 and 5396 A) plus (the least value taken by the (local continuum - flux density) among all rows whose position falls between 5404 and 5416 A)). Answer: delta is 1.0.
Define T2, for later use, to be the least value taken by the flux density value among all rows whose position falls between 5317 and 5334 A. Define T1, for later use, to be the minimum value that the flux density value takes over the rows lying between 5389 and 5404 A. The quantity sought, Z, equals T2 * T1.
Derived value 650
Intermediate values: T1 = 25.8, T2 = 25.2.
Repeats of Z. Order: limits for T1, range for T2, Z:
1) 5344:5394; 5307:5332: 617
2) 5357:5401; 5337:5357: 598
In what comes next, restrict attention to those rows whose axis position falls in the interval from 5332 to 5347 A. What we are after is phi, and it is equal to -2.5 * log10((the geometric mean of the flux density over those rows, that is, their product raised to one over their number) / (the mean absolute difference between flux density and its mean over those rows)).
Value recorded -3.50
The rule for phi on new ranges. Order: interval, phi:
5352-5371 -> -3.50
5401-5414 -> -3.61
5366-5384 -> -4.48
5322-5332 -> -5.46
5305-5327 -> -3.65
